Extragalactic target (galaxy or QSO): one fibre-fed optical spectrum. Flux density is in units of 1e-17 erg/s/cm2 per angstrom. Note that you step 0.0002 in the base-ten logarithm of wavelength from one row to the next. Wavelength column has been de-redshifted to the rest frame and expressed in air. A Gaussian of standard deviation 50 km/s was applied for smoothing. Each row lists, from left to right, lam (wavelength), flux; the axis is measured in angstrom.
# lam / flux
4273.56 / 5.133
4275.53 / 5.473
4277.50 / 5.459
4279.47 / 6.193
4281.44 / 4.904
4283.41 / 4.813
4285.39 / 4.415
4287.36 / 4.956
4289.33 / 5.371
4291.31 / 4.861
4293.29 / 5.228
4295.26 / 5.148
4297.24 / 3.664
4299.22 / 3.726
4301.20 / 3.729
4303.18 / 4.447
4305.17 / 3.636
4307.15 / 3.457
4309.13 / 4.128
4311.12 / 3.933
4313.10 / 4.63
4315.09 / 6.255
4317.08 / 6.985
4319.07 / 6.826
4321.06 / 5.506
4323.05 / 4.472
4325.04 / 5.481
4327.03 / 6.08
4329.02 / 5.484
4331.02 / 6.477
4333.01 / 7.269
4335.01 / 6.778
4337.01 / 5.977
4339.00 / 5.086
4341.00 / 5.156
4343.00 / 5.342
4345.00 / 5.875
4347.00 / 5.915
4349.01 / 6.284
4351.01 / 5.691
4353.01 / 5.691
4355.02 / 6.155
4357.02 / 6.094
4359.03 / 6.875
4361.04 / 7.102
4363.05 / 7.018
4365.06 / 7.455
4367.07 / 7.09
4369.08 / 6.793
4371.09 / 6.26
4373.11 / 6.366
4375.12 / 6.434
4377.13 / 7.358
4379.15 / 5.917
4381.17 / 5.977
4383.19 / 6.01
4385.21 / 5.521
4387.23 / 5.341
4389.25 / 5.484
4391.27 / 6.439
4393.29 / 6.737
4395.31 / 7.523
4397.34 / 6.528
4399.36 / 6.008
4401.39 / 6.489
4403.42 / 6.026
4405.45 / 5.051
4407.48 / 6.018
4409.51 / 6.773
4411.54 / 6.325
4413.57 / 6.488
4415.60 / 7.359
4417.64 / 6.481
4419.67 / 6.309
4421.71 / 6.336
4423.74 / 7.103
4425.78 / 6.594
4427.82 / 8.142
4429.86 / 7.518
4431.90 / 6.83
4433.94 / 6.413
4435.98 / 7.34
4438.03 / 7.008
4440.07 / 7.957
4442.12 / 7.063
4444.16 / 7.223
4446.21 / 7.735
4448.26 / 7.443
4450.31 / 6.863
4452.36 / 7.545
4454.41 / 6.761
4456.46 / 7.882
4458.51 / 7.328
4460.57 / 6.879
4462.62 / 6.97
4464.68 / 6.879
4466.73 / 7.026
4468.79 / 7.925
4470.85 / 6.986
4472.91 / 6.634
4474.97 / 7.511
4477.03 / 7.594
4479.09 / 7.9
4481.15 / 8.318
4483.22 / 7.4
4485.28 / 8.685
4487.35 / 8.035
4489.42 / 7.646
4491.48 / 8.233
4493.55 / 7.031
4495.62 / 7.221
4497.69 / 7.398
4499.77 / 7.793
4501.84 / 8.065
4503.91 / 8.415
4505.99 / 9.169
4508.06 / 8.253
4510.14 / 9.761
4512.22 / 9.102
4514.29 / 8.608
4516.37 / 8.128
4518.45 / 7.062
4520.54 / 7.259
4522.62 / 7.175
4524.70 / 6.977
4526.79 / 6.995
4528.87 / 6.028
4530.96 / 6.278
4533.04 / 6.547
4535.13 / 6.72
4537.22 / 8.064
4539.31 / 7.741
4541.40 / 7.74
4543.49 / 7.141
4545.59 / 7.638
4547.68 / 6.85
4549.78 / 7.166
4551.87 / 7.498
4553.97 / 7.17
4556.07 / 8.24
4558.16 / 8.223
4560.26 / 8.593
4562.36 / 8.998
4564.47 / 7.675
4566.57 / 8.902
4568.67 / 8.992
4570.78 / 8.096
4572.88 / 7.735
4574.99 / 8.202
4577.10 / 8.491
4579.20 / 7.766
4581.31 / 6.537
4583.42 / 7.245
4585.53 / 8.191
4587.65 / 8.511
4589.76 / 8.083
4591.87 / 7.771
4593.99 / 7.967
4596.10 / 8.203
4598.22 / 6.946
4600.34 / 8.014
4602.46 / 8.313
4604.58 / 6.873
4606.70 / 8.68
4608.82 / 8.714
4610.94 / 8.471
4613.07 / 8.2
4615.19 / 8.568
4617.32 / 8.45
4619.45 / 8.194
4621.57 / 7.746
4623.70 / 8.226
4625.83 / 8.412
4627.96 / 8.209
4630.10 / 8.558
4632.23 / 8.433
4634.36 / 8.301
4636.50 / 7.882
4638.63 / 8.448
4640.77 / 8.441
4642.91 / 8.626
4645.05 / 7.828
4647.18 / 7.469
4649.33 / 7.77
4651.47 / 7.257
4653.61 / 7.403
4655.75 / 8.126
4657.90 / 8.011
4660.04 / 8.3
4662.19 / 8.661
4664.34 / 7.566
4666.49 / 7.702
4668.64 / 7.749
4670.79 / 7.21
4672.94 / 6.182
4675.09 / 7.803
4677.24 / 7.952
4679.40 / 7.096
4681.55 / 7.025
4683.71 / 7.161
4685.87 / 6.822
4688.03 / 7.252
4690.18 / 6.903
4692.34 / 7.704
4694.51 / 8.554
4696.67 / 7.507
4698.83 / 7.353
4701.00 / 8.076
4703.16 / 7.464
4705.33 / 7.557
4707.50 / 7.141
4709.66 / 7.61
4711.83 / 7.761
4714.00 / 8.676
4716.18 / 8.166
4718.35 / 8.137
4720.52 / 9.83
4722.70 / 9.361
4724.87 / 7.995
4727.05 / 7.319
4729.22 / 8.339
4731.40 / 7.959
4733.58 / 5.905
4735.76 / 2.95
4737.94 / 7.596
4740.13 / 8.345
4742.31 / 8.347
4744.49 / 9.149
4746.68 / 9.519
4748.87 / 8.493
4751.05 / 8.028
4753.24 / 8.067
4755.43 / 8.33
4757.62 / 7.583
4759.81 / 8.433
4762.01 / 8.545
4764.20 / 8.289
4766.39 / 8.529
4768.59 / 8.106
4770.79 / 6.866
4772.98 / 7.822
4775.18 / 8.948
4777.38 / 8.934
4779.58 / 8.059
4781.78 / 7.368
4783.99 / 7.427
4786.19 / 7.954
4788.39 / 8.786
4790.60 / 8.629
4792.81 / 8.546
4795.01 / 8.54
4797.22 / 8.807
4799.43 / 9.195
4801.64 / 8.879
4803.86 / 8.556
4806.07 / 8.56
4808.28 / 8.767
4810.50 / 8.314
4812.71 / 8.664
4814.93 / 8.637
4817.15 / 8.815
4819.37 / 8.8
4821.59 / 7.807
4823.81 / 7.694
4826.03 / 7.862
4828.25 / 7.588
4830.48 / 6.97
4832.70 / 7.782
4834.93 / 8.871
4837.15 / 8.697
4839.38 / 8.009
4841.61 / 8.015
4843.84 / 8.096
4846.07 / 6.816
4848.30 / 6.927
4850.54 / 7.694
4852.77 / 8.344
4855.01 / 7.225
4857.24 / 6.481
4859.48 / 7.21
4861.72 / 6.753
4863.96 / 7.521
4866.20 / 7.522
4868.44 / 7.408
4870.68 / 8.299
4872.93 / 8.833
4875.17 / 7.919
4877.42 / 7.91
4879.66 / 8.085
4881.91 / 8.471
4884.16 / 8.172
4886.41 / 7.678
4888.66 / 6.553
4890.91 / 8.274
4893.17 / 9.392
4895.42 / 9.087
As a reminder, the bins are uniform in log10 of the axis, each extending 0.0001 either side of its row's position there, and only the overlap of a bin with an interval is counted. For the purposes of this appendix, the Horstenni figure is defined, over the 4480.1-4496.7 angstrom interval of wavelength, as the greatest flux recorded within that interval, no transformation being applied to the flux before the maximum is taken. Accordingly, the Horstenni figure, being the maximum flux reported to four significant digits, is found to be 8.685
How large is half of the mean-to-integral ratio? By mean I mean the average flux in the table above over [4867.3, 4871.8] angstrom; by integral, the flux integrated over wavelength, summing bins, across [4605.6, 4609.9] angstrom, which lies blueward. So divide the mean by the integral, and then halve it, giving 0.11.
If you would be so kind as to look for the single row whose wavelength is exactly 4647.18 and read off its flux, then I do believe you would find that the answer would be 7.469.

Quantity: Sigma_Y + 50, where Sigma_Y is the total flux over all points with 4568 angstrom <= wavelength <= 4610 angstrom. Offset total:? 209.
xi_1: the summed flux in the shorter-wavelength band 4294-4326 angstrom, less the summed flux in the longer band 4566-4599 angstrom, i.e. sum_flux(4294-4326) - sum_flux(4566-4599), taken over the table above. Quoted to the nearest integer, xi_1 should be -52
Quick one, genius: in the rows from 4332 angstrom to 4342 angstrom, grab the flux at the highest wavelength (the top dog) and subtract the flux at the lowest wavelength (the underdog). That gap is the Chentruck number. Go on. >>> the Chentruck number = -2.1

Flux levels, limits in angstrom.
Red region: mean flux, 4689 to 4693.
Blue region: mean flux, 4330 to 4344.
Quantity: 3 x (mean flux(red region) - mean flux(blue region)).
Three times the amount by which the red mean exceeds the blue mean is 4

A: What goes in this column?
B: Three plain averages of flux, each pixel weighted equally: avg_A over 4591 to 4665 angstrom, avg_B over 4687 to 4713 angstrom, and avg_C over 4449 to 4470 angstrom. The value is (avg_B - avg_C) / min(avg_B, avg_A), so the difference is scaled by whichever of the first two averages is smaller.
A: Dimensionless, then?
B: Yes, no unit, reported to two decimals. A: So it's 0.05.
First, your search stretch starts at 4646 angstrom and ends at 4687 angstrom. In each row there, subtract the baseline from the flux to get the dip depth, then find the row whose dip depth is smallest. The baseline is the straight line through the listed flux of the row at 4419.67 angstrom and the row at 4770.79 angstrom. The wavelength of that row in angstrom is 4672.94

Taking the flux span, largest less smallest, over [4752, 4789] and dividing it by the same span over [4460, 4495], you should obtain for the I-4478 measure 1.0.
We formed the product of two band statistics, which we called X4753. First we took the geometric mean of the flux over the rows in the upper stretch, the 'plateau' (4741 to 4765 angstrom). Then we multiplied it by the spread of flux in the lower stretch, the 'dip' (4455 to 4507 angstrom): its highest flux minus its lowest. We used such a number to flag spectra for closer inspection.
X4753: 21.3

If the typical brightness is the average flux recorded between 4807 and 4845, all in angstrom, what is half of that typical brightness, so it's 4.1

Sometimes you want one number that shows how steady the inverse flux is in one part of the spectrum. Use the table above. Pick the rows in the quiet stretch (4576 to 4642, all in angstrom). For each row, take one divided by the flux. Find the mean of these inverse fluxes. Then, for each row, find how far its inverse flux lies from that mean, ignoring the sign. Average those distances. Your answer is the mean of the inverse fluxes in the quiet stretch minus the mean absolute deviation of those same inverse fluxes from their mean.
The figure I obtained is 0.118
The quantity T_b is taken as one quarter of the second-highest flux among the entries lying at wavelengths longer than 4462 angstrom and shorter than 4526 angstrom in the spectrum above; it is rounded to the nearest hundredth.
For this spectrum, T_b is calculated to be 2.29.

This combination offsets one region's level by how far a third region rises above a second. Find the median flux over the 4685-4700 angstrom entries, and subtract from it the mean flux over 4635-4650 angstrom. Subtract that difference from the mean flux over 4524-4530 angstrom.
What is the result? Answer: 7.4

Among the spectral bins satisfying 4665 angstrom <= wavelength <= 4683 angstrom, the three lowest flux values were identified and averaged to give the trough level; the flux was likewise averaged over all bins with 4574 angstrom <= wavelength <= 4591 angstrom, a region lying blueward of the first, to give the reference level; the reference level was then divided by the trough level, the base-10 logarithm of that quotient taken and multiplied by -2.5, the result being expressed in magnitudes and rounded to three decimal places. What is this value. -0.165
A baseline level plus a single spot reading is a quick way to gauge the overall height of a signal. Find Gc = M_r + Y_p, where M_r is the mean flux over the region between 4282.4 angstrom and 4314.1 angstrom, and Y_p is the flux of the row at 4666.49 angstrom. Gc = 12.1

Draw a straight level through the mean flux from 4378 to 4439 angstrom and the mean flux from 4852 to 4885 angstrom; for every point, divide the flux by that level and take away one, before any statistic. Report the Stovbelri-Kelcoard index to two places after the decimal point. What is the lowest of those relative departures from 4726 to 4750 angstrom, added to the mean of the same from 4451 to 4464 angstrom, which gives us -0.51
